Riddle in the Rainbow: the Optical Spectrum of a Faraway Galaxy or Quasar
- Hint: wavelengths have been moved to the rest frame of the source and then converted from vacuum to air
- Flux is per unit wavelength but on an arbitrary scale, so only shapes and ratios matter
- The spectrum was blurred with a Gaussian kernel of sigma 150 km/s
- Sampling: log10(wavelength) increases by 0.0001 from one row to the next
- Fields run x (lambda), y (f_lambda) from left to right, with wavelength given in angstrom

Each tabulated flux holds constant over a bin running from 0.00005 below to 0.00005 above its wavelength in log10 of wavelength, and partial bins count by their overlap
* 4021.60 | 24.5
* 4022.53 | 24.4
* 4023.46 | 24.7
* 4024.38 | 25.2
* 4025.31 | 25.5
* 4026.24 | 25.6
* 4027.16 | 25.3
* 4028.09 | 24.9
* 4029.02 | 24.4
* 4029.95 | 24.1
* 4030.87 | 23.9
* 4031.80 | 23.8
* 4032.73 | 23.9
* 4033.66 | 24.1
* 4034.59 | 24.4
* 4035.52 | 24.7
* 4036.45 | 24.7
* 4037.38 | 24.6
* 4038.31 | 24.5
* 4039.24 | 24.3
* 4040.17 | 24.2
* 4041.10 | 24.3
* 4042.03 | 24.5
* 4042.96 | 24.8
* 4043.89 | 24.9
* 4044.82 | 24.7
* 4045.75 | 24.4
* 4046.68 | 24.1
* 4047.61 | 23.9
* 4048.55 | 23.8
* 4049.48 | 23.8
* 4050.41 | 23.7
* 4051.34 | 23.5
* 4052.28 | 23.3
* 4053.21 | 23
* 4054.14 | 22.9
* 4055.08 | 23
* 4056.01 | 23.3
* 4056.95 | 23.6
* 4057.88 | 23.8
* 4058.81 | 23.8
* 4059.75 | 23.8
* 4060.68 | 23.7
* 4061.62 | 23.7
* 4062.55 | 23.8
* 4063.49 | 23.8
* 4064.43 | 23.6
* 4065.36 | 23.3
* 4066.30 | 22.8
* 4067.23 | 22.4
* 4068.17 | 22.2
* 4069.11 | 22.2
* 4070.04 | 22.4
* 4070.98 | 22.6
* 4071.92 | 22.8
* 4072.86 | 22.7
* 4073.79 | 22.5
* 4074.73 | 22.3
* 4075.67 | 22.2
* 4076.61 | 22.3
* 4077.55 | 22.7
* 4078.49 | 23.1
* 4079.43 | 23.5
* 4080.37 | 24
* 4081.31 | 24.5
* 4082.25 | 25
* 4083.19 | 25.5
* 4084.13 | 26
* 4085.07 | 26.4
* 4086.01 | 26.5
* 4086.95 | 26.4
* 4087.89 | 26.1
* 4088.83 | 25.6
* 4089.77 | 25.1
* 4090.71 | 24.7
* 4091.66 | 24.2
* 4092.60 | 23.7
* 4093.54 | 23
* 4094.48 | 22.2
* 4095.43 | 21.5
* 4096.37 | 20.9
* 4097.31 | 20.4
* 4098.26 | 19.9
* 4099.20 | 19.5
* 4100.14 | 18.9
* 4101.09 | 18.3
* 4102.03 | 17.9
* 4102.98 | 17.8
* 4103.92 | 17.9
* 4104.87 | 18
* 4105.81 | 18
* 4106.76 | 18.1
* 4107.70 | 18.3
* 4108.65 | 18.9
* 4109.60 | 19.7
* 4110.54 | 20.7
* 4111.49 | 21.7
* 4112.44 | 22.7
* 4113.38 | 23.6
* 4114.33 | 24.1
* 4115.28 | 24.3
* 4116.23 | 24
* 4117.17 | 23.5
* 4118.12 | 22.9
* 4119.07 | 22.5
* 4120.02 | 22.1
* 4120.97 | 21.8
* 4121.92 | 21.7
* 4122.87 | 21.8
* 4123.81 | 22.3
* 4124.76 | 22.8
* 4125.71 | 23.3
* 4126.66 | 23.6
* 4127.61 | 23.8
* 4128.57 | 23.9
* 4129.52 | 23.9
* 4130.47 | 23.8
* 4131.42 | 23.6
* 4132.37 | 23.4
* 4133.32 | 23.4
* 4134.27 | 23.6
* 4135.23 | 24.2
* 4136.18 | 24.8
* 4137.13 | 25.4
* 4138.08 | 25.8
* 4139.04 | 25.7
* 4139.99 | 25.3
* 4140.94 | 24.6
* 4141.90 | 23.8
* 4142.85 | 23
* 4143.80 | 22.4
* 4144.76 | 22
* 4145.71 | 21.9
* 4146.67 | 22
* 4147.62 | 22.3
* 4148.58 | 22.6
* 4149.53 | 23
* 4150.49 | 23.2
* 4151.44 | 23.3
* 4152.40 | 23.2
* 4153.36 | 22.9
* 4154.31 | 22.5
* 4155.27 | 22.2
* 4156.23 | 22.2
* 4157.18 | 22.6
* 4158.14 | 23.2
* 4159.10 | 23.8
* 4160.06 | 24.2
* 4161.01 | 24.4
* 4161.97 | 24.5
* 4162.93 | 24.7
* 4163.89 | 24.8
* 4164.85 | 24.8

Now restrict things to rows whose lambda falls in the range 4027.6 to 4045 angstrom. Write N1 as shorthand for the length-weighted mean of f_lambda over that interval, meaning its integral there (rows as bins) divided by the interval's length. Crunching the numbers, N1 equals 24.4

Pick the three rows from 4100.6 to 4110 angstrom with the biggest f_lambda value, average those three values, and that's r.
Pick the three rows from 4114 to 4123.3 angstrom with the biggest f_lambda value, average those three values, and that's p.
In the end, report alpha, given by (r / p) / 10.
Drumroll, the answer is 0.079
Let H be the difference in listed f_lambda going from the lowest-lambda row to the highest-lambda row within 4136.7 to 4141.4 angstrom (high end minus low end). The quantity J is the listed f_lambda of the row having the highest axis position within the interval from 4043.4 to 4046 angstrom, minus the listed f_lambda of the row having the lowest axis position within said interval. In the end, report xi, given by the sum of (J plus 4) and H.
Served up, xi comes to 3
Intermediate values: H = -0.8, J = -0.5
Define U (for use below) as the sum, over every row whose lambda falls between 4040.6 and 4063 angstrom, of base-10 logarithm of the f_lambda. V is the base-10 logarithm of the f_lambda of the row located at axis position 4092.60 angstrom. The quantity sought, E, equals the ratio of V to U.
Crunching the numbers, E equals 0.0416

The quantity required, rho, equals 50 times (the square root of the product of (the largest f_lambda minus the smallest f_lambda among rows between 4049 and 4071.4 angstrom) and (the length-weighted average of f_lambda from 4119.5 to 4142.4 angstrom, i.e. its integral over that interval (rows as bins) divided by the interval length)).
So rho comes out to 308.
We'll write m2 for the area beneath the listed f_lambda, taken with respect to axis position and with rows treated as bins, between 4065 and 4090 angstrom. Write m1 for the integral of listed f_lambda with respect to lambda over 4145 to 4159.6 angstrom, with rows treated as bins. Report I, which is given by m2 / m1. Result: 1.80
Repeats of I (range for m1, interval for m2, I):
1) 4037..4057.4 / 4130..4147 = 0.83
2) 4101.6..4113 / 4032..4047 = 1.68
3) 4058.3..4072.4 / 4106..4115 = 0.58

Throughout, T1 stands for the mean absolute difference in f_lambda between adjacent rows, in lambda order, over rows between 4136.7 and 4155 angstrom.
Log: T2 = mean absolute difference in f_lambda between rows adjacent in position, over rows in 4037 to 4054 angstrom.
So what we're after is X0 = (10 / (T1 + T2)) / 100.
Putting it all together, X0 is 0.19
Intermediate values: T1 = 0.36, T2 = 0.18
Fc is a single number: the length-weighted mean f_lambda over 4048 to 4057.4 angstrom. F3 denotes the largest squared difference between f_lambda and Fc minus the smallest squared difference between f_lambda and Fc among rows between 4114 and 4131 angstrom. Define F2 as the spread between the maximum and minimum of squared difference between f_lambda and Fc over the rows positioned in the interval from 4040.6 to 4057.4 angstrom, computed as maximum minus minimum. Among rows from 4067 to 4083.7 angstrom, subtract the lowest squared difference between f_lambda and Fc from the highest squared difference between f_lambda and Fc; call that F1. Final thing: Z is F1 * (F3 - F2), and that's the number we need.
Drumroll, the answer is 2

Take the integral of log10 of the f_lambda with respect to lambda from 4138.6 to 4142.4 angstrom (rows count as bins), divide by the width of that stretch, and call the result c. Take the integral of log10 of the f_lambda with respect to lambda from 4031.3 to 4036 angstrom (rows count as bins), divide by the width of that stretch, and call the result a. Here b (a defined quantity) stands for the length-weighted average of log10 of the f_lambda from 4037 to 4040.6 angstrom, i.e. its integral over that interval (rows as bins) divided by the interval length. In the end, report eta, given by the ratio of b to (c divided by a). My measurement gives 1.37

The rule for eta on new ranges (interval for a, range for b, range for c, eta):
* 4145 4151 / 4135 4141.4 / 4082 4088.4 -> 1.34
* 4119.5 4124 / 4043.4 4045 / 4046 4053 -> 1.36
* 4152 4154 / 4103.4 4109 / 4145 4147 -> 1.28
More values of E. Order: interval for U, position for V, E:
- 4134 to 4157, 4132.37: 0.0417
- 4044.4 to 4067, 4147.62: 0.0409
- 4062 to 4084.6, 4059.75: 0.0420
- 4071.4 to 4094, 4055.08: 0.0410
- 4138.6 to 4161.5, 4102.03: 0.0383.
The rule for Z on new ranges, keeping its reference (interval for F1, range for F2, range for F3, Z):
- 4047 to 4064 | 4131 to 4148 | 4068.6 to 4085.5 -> 1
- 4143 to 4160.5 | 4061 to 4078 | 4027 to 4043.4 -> 5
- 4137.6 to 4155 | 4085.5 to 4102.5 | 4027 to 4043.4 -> -155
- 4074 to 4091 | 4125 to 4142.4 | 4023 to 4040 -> -11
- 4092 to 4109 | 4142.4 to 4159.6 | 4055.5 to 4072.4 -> -24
